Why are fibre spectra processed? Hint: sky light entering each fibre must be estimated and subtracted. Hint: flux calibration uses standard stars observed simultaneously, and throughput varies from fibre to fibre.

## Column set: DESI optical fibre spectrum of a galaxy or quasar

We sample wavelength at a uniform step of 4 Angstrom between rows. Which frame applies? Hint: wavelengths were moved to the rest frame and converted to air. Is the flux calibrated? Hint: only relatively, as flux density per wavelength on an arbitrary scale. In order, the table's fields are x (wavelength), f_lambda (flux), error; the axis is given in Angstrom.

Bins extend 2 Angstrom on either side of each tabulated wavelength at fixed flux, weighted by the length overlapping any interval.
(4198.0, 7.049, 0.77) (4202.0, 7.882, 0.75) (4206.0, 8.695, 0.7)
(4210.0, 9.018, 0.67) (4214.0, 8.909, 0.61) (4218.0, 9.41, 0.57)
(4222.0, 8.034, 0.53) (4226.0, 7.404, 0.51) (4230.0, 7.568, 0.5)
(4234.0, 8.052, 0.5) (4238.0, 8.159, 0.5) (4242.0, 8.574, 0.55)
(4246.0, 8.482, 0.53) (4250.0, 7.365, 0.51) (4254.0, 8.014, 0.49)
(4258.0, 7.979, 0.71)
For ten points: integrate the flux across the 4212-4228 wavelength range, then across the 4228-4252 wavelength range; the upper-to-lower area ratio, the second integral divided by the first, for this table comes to 1.4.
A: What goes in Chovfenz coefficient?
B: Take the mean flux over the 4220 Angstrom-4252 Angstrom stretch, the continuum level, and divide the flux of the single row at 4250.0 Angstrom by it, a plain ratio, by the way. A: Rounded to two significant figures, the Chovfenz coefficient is 0.93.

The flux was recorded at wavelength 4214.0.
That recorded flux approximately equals 8.909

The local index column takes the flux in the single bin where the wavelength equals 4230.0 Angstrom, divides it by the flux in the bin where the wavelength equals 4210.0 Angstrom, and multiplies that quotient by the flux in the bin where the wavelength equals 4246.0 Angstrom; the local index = 7.12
